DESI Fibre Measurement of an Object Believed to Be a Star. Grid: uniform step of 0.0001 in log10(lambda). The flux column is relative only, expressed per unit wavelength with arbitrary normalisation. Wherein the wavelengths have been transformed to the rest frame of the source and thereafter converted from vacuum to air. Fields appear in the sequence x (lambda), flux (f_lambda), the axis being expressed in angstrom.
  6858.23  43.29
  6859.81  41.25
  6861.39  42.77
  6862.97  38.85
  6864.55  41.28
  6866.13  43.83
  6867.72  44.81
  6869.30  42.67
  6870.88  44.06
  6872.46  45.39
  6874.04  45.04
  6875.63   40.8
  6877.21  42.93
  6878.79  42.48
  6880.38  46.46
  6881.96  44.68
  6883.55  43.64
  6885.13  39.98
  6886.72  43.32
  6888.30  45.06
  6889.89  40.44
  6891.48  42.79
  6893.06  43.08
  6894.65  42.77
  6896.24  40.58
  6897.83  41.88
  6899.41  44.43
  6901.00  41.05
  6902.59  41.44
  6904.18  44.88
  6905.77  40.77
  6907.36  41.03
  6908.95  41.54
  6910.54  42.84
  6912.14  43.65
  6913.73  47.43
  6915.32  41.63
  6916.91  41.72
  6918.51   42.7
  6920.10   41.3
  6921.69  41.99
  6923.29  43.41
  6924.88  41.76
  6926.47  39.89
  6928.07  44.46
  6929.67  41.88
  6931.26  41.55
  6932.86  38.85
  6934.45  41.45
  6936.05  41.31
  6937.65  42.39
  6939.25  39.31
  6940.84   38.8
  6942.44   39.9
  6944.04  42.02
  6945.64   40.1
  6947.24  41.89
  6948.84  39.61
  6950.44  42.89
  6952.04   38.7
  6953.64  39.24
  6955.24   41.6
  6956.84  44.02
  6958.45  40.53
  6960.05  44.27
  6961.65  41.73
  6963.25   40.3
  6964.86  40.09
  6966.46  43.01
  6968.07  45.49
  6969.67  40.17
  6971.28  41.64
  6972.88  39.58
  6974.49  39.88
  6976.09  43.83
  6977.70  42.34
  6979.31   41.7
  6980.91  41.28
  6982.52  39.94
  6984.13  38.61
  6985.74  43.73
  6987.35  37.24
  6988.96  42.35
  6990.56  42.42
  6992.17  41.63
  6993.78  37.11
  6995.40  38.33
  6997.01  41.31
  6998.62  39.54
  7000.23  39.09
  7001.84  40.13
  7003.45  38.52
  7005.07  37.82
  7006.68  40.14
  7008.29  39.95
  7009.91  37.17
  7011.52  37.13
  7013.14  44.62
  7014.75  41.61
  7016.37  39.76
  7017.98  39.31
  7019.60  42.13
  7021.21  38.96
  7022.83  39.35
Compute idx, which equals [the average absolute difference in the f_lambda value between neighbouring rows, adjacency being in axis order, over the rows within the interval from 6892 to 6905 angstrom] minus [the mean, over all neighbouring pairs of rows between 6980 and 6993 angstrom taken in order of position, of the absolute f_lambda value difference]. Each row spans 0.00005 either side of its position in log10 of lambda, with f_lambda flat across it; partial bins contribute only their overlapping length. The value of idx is -1.0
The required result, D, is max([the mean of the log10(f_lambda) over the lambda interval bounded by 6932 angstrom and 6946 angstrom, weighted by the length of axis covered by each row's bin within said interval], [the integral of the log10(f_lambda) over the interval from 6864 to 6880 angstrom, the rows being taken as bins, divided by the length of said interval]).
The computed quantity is 1.64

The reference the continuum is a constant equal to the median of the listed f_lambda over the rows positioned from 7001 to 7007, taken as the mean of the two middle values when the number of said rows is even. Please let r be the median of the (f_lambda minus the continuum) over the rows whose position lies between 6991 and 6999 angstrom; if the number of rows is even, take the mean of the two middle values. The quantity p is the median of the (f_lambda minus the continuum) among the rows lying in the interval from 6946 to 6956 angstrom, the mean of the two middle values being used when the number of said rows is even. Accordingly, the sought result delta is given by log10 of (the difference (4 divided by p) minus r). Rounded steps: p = 1.3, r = 0.2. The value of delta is 0.5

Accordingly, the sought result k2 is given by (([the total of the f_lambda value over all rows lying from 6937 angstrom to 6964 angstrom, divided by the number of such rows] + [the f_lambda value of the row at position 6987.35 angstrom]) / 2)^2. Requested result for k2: 1531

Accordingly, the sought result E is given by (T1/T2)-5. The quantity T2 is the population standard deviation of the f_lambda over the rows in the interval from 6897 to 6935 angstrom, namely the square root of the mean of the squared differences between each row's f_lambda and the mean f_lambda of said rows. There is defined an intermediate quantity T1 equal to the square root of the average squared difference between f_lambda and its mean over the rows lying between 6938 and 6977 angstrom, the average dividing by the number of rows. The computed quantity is -3.94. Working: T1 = 1.86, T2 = 1.76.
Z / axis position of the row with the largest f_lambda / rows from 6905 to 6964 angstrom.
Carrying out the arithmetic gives 6913.73 angstrom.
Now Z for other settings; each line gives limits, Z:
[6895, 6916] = 6913.73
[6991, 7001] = 6992.17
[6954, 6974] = 6968.07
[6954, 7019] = 6968.07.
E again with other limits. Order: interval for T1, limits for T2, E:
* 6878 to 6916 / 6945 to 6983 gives -3.92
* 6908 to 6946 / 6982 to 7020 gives -4.11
